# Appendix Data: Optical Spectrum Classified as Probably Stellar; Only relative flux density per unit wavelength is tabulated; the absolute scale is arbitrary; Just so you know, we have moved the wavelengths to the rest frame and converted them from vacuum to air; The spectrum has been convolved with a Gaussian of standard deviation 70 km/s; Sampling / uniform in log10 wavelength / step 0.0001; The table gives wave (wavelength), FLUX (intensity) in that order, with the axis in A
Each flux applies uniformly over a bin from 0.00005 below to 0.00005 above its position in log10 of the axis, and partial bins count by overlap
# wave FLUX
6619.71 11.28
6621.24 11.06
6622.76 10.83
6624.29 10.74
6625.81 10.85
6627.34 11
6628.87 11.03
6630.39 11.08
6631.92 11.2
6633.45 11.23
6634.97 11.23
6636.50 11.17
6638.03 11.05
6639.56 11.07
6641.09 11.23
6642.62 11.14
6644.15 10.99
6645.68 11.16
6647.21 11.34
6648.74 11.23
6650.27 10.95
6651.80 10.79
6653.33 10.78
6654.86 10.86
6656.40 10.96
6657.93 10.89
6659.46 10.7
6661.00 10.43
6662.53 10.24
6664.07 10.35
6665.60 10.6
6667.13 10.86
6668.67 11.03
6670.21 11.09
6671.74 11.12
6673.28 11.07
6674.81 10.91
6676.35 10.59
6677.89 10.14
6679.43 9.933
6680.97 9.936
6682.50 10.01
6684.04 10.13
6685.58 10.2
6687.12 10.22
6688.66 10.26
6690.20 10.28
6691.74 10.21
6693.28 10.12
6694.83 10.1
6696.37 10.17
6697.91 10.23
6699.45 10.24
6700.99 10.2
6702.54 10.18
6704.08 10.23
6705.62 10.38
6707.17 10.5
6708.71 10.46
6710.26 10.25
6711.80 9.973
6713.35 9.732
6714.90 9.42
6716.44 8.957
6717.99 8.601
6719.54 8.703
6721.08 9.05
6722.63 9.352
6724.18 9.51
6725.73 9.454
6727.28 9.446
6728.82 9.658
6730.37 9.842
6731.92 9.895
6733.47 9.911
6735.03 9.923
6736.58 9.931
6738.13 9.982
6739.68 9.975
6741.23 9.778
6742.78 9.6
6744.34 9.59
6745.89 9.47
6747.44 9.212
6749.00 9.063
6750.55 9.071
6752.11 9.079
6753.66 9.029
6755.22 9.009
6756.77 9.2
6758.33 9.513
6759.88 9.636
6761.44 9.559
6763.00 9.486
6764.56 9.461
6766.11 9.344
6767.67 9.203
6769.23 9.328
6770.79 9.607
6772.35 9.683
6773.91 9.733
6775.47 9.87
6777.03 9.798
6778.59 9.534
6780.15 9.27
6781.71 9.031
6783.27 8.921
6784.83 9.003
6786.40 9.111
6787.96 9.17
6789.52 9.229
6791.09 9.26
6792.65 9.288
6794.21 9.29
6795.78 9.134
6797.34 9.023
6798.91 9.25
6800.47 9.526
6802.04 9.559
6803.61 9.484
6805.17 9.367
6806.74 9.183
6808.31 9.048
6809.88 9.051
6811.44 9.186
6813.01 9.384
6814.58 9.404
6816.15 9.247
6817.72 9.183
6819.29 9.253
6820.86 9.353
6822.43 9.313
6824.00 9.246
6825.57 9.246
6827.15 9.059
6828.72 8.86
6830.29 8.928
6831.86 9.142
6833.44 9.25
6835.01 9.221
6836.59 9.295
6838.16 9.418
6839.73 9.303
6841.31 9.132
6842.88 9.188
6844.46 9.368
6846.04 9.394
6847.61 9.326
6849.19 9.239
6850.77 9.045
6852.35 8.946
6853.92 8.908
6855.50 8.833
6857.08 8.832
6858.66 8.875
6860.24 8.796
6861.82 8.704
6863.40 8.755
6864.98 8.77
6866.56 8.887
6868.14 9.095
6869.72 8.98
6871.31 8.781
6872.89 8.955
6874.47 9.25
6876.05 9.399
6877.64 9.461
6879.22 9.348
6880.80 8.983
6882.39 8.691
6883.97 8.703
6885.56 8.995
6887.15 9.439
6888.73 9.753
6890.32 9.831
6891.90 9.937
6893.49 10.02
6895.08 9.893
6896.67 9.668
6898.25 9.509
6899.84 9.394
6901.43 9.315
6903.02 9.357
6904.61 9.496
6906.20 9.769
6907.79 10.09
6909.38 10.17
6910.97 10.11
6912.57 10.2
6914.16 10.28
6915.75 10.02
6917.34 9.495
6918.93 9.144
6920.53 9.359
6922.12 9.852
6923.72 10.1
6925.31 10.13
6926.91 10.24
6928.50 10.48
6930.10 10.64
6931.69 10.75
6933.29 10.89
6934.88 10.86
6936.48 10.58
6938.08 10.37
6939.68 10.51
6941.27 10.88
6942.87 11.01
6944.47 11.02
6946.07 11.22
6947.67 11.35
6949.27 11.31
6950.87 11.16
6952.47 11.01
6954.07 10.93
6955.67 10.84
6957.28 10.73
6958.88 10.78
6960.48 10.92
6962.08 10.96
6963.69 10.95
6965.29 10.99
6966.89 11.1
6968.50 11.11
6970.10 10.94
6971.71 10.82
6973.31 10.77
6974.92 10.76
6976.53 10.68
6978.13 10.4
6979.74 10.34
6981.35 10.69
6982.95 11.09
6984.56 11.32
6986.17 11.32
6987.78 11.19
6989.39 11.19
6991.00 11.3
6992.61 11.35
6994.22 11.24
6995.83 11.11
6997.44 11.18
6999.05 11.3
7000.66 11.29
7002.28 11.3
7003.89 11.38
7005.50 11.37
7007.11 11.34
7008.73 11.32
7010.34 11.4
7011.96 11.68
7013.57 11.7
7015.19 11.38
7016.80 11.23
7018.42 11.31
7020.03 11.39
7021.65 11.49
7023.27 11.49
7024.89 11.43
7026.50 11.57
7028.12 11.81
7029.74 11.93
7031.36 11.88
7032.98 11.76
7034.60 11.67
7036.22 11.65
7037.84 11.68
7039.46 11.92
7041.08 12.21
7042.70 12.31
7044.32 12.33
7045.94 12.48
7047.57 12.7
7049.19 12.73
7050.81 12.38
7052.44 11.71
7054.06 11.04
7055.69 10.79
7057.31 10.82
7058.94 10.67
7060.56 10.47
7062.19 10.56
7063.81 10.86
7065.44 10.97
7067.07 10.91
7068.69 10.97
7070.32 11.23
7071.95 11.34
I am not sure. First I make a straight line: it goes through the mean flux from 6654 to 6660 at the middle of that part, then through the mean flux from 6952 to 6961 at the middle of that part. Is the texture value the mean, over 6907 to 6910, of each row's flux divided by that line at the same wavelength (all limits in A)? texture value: 0.93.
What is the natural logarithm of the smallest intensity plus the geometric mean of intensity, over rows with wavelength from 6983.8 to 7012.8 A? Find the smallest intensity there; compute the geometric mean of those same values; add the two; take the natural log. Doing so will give 3.11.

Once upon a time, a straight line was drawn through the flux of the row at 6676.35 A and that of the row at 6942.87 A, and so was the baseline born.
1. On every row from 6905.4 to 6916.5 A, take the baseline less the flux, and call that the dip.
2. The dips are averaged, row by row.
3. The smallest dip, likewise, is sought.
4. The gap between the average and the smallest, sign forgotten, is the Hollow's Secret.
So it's 0.18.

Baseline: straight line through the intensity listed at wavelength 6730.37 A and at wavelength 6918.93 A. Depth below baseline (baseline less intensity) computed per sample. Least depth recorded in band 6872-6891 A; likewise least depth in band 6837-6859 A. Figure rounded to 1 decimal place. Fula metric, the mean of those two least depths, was -0.3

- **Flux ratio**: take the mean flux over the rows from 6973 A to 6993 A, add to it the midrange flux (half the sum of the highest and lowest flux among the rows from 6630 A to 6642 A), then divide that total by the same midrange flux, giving 1.98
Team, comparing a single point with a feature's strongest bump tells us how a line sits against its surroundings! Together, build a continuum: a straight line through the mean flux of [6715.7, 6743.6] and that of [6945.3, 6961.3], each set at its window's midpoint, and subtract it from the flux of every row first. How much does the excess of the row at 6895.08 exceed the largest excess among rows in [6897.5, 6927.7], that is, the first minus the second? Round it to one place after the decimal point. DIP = -0.3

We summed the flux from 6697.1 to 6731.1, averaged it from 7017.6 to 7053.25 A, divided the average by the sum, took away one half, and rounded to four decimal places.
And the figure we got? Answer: -0.4445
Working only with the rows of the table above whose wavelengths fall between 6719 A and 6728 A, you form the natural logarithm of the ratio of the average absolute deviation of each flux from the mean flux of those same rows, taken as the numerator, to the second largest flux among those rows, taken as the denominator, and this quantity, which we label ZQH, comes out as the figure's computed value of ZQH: -3.6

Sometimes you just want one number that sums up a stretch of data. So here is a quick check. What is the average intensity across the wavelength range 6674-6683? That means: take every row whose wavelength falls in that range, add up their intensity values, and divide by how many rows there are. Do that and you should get 10.3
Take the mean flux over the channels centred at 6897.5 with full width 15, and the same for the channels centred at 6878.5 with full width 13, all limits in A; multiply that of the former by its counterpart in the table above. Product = 88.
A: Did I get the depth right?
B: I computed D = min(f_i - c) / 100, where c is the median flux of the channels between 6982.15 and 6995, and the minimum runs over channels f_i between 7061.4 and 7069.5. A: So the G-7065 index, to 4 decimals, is -0.0071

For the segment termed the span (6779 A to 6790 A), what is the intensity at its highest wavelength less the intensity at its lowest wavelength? 0.0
